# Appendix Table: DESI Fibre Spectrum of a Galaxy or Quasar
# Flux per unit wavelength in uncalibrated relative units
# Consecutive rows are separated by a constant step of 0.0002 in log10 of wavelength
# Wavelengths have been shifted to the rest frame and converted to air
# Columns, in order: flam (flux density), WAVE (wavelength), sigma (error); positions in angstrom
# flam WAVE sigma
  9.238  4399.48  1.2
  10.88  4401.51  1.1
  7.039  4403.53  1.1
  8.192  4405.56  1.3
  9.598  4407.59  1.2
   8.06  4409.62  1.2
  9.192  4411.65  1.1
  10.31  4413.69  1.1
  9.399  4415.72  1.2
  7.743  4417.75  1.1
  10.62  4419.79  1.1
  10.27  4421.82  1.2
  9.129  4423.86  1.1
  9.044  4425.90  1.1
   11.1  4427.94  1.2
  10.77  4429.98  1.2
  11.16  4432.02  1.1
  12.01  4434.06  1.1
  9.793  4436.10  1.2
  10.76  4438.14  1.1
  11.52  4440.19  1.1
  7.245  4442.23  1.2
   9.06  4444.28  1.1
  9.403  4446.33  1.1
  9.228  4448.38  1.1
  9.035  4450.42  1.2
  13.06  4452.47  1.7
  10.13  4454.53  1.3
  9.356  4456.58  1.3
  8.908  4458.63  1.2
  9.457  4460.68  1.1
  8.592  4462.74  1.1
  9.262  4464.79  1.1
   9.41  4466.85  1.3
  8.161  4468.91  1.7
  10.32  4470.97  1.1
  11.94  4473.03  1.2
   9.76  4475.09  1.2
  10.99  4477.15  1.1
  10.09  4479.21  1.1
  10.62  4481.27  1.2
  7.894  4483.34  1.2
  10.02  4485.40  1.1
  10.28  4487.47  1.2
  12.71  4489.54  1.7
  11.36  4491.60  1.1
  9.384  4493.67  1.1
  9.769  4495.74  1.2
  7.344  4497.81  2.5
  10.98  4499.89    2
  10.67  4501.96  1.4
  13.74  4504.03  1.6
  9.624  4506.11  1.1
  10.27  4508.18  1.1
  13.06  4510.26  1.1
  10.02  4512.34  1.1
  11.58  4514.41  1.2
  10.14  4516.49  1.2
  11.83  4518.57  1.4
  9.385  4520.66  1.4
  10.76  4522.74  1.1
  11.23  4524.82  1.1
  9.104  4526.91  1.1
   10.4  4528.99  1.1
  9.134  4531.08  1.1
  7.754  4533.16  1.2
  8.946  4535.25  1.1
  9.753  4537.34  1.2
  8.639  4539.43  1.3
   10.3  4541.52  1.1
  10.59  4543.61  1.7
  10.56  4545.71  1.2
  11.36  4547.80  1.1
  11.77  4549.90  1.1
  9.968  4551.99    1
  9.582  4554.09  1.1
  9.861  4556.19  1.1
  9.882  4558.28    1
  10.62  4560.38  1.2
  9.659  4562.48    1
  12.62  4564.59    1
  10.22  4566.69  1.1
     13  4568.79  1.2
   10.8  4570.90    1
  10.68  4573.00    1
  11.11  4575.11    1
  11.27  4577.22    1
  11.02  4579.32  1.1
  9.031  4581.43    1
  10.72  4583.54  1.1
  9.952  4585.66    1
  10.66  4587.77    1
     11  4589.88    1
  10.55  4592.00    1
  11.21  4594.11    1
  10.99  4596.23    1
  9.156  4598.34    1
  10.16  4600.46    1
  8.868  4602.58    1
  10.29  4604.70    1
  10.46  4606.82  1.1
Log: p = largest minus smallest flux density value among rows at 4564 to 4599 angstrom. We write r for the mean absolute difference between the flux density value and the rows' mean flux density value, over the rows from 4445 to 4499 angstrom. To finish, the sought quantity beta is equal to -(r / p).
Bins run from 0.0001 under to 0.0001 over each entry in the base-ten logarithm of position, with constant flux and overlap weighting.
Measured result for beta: -0.252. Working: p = 4.0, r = 1.00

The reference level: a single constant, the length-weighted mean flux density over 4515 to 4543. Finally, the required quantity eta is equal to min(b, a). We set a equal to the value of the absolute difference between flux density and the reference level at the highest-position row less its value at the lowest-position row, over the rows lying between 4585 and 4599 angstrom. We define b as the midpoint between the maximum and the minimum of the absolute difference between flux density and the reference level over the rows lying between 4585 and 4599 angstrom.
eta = 0.6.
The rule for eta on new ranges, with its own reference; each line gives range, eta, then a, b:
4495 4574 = 0.8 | 0.8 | 2.0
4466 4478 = 0.7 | 0.7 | 1.1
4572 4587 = -0.7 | -0.7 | 0.8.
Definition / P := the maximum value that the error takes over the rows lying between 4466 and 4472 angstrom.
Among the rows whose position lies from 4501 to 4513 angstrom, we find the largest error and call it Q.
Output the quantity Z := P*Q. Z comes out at 2.7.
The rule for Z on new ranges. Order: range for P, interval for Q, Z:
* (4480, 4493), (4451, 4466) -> 2.9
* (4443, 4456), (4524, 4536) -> 2.0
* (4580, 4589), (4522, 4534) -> 1.3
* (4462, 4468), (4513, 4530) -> 1.8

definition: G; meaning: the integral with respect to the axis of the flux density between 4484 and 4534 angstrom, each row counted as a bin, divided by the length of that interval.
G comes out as 10.4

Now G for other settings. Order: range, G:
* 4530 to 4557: 9.9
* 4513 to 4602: 10.4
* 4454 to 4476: 9.6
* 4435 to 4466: 9.7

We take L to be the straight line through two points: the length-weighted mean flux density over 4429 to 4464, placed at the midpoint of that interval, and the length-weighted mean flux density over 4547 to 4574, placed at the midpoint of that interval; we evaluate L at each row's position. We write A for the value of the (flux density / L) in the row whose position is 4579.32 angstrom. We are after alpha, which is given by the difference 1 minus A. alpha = -0.011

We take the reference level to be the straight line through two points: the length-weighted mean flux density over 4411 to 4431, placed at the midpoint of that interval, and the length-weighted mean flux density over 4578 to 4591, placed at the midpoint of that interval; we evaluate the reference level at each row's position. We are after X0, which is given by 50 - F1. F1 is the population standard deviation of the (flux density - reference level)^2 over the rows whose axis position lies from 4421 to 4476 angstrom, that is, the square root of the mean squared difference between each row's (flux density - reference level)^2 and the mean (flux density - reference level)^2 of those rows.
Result 47.7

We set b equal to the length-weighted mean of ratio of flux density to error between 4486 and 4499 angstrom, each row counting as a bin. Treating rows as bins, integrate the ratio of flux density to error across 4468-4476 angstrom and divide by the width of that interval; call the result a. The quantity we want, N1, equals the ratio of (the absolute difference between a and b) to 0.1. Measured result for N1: 4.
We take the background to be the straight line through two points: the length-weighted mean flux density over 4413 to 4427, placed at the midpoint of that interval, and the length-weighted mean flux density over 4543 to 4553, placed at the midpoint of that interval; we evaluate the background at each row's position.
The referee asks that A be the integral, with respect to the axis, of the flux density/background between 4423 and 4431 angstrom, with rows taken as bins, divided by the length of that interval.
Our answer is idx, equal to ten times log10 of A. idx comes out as 0.20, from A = 1.05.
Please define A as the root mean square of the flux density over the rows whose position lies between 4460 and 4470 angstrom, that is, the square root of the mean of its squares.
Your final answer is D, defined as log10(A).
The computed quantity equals 0.95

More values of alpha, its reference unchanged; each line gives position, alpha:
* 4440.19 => -0.161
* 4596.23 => 0.003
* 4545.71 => 0.010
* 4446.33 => 0.056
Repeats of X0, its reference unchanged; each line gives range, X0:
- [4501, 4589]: 47.3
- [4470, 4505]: 46.4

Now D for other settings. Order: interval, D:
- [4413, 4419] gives 0.96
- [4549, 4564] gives 1.01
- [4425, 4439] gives 1.03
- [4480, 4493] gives 1.02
